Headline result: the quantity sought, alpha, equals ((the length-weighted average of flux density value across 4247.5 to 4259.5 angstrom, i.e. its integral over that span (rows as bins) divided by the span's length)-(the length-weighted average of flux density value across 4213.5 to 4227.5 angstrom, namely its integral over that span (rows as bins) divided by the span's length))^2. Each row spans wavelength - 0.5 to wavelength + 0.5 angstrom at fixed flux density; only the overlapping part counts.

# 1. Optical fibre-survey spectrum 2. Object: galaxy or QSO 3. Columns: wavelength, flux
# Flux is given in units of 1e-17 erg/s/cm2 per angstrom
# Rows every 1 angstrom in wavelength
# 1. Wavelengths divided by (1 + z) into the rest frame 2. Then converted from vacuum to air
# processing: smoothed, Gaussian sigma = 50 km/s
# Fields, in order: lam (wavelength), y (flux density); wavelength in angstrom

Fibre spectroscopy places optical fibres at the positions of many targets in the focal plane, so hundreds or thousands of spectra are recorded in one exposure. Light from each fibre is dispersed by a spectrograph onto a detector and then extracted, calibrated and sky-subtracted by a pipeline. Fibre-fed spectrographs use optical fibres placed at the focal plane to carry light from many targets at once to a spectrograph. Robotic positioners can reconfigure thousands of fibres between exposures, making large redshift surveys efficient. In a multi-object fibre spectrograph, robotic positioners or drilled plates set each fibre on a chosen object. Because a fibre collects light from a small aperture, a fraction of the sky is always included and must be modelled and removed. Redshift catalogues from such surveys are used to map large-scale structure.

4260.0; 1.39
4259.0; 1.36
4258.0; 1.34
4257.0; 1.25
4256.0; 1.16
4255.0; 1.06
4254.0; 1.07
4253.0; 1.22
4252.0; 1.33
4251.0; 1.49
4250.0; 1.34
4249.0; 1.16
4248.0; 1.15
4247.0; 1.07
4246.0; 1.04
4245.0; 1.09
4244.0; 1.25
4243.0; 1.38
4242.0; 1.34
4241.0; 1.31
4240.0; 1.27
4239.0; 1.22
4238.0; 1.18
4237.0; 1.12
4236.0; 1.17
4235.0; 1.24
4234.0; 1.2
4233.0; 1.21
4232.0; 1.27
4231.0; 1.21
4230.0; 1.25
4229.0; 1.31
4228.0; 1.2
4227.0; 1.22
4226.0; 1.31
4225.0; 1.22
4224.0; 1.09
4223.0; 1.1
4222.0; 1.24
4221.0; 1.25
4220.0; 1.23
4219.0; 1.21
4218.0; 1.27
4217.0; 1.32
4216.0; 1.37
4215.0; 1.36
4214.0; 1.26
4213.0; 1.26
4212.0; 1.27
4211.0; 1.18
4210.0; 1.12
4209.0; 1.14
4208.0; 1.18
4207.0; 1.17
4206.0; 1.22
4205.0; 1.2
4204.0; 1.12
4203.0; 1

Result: 0.000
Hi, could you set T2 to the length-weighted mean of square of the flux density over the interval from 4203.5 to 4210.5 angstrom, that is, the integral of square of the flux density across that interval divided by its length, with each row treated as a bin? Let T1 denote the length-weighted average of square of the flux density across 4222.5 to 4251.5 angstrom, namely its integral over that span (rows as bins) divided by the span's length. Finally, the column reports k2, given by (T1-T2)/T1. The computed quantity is 0.10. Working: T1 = 1.50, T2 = 1.36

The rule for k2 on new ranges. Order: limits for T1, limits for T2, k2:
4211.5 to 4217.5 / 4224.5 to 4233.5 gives 0.09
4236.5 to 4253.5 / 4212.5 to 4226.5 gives -0.02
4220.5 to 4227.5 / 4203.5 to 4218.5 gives -0.04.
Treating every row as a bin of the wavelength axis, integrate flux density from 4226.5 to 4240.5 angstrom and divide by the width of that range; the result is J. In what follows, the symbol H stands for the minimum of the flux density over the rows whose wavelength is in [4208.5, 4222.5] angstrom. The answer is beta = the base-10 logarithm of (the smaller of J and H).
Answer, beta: 0.049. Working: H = 1.12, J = 1.22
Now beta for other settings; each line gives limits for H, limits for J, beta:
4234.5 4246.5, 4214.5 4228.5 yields 0.017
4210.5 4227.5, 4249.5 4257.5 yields 0.037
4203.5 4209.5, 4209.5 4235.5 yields 0.049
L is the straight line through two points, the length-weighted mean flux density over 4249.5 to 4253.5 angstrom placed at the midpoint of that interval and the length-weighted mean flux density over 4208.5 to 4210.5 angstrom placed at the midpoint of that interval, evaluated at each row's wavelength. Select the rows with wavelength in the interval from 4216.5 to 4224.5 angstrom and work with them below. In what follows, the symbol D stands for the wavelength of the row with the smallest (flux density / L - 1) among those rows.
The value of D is 4224.0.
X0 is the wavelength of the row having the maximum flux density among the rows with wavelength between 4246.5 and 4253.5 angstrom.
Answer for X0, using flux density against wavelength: 4251.0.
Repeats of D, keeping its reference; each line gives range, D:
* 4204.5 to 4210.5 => 4210.0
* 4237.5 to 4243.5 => 4238.0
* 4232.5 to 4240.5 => 4237.0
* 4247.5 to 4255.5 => 4255.0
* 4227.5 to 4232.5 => 4231.0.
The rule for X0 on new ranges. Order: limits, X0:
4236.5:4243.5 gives 4243.0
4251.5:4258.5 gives 4258.0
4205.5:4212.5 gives 4212.0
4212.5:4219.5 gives 4216.0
